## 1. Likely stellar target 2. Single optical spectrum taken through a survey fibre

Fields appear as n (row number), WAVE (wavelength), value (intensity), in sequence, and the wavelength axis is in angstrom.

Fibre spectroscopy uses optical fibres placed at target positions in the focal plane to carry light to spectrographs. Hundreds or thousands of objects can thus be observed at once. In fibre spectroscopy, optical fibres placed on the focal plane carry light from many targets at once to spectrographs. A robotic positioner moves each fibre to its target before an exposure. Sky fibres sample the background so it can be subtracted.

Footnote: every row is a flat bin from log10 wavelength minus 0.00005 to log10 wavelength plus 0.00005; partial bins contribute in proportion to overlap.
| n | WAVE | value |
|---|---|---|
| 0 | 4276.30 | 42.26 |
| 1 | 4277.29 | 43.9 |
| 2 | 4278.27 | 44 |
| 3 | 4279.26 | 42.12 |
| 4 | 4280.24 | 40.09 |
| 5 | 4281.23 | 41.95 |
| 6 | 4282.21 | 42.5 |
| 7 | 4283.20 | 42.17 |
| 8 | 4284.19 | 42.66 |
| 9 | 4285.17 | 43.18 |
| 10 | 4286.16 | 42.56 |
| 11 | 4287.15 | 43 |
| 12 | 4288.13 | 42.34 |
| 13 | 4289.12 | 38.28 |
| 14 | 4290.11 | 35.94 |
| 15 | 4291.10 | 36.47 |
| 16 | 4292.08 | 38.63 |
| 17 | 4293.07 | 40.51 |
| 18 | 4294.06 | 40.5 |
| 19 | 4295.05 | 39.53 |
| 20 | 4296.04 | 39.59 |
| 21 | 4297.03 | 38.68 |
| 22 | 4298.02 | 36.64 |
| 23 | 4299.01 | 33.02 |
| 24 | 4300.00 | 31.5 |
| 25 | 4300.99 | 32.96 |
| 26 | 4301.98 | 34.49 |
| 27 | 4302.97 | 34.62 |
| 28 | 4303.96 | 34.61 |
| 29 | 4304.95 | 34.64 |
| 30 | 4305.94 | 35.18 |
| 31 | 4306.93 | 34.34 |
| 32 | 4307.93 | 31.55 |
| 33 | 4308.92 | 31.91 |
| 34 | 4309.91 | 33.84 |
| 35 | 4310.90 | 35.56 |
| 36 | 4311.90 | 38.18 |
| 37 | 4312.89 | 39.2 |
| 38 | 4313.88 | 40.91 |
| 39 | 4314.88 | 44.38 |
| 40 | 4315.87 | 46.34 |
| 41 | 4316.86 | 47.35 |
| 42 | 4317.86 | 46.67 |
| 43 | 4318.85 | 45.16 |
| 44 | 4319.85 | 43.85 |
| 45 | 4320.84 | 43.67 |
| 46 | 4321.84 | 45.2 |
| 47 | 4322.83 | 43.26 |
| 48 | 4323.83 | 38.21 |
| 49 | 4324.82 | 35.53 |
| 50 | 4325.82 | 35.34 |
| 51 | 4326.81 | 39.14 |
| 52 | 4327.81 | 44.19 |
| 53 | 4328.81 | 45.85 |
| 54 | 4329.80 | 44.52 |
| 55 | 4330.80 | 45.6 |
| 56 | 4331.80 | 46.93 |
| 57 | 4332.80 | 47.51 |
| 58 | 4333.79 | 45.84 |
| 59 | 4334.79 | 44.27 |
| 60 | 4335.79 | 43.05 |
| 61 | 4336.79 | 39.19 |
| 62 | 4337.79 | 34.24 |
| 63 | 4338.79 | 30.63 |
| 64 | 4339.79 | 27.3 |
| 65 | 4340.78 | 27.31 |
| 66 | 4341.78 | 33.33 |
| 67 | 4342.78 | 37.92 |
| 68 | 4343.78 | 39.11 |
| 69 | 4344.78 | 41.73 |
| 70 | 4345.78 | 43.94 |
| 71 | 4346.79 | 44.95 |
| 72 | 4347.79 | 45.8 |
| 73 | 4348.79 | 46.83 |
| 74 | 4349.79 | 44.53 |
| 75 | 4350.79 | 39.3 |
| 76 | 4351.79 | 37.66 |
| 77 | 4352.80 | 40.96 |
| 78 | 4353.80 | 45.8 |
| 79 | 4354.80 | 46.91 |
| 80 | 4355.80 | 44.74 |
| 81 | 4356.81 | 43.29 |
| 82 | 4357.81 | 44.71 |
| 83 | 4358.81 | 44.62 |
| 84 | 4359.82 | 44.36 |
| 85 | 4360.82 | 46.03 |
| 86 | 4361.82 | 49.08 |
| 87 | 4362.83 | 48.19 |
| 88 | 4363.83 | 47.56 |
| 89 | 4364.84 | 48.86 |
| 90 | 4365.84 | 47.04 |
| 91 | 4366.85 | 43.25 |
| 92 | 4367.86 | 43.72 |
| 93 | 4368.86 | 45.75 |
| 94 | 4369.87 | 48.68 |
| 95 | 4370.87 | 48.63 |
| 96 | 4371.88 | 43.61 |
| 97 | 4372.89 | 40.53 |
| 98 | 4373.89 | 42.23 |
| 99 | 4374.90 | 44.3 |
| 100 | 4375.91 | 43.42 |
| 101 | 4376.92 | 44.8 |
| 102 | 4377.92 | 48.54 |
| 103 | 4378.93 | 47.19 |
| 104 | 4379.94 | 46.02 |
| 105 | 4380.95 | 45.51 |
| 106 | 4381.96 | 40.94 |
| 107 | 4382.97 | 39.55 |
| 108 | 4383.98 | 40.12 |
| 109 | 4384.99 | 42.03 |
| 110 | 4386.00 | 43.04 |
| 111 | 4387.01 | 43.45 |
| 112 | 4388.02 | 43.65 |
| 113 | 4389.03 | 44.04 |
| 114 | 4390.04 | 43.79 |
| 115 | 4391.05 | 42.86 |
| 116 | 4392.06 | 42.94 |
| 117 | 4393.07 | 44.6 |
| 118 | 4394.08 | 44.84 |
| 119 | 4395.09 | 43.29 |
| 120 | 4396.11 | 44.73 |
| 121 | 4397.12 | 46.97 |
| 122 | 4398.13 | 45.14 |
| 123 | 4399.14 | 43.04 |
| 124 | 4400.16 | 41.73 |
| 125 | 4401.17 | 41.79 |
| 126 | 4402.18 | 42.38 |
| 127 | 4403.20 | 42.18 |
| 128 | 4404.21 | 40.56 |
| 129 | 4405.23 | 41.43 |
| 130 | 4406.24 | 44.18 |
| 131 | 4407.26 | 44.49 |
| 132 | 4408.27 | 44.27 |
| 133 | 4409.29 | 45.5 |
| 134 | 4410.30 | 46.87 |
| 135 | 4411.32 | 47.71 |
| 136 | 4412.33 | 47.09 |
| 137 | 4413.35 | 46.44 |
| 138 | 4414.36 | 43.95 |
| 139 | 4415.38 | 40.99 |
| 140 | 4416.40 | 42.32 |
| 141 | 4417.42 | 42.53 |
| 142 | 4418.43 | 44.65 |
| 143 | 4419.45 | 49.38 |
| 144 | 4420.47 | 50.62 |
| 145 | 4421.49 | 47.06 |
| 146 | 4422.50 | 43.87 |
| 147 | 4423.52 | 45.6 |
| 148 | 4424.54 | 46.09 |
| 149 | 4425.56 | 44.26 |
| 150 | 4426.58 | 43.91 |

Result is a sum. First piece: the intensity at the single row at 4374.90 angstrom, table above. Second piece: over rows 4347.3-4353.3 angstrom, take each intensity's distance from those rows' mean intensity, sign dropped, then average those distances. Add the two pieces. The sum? 47.5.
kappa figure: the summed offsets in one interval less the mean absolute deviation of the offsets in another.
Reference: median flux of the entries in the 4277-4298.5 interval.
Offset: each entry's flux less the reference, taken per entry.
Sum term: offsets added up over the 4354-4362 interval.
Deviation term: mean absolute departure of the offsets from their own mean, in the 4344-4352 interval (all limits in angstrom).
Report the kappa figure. 31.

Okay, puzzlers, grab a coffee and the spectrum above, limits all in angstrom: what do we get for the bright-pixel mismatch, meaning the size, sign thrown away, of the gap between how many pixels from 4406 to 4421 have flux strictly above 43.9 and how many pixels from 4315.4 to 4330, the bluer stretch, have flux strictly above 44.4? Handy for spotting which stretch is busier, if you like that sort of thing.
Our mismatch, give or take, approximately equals 5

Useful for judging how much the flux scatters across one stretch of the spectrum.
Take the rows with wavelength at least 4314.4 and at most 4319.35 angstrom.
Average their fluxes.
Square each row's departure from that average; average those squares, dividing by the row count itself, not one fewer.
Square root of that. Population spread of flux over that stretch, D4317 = 1.1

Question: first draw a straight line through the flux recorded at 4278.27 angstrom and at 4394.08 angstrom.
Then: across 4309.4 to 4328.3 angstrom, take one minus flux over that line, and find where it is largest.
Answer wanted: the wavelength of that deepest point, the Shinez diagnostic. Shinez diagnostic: 4309.91 angstrom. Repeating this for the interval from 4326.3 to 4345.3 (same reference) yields 4339.79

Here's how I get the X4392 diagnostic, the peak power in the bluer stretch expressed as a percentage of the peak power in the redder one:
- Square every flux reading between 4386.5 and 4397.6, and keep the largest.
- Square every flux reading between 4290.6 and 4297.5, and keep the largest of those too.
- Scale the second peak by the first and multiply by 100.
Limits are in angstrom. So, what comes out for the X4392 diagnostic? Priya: 74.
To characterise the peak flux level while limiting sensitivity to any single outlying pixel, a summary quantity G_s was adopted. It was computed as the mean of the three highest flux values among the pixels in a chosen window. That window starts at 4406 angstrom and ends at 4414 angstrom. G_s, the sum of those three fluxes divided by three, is 47.2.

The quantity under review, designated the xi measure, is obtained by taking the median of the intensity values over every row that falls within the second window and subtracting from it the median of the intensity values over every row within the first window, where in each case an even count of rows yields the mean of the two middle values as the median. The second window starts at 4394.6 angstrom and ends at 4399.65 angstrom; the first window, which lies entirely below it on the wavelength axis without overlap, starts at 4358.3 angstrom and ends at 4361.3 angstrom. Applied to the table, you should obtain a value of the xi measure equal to 0.1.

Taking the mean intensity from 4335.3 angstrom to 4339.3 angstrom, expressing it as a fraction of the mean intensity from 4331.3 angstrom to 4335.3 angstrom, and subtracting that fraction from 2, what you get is 1.20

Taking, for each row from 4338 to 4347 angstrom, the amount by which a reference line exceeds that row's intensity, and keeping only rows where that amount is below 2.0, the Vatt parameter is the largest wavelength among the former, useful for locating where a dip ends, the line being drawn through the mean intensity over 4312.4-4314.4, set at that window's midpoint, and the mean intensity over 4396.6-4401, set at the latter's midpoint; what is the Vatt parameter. 4346.79 angstrom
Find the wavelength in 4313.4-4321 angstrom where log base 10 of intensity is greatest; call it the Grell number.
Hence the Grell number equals 4316.86 angstrom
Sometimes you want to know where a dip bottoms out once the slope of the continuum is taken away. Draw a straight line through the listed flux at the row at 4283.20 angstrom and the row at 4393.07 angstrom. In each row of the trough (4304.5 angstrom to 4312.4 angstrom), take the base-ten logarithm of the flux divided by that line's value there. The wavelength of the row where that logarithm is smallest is 4307.93 angstrom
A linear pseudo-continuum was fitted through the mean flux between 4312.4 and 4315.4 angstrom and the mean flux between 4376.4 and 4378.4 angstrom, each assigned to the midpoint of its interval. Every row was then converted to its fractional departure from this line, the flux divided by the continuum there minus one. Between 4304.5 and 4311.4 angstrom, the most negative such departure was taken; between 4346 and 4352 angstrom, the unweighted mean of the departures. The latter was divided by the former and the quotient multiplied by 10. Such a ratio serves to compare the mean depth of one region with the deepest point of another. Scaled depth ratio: 1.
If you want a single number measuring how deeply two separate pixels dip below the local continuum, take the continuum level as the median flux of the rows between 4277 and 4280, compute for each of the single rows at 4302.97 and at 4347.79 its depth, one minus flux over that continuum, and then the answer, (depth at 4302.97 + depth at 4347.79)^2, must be 0.028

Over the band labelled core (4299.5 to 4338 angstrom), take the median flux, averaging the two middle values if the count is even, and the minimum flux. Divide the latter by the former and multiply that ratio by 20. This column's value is 16.1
